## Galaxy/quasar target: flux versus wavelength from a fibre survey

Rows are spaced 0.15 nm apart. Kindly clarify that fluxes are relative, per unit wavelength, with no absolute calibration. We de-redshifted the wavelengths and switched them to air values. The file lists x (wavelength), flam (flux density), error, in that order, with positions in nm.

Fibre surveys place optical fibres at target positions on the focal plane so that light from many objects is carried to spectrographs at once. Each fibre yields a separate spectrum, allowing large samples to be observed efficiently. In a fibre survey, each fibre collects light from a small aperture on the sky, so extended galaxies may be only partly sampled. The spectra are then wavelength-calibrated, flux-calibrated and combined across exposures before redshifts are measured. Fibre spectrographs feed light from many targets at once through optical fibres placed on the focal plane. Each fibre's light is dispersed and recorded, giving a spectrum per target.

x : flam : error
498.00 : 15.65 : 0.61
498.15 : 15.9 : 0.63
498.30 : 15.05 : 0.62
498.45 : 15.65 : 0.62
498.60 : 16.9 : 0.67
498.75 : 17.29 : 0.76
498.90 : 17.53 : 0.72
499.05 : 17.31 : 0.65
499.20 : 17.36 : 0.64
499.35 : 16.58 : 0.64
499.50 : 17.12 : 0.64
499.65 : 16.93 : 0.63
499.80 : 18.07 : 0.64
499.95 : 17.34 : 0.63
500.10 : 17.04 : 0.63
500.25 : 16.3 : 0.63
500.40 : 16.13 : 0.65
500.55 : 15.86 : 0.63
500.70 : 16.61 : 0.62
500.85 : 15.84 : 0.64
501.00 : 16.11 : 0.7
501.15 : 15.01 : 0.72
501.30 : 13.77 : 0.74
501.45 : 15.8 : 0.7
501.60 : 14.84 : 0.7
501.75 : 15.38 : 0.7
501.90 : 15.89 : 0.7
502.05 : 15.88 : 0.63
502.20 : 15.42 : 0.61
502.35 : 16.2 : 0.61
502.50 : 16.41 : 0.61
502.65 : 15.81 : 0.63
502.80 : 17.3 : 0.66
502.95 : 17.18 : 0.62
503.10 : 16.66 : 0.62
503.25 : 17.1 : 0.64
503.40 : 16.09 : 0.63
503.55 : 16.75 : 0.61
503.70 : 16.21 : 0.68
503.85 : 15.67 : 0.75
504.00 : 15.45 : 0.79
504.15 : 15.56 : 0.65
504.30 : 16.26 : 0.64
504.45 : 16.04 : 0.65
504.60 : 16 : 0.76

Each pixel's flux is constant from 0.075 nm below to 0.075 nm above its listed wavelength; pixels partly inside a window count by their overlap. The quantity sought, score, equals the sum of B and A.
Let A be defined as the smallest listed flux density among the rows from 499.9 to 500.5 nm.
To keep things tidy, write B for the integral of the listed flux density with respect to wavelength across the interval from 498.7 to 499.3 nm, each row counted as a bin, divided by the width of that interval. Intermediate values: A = 16.13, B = 17.3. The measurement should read 33.5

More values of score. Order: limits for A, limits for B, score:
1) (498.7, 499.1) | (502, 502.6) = 33.3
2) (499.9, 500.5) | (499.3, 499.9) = 33.3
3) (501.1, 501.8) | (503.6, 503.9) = 29.8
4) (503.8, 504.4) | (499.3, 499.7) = 32.3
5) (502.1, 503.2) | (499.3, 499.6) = 32.3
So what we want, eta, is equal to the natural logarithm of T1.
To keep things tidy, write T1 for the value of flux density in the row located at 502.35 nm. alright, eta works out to 2.79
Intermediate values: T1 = 16.2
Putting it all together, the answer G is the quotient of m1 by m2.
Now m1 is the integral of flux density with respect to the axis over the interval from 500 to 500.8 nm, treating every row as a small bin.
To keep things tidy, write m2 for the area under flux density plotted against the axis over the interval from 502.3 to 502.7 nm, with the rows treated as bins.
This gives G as 2.0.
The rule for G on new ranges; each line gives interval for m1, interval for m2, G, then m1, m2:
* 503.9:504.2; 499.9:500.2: 0.9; 5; 5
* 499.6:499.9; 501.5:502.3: 0.4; 5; 12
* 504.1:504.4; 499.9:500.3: 0.7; 5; 7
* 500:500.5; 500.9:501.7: 0.7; 8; 12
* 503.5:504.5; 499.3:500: 1.3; 16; 12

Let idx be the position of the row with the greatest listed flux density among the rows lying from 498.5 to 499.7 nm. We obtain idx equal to 498.90 nm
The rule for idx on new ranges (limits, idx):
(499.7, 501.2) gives 499.80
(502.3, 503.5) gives 502.80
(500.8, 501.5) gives 501.00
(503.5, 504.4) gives 503.55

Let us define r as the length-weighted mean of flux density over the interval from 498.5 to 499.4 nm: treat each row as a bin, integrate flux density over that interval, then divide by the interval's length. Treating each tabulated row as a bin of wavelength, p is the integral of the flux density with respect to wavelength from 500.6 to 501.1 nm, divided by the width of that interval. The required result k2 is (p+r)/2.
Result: 16.6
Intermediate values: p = 16.1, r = 17.1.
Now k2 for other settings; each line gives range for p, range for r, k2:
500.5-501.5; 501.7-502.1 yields 15.6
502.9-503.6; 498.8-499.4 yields 17.0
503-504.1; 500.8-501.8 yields 15.8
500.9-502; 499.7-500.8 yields 16.0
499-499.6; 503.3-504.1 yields 16.6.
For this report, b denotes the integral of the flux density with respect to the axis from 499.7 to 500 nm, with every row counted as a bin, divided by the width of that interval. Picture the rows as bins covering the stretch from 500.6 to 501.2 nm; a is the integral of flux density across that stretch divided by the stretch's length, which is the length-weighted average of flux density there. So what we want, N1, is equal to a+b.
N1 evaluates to 33.6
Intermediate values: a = 15.9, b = 17.7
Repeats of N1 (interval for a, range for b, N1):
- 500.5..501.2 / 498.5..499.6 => 33.0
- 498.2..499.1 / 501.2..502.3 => 31.9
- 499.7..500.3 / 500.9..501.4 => 32.3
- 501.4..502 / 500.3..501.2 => 31.4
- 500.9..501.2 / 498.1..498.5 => 31.1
